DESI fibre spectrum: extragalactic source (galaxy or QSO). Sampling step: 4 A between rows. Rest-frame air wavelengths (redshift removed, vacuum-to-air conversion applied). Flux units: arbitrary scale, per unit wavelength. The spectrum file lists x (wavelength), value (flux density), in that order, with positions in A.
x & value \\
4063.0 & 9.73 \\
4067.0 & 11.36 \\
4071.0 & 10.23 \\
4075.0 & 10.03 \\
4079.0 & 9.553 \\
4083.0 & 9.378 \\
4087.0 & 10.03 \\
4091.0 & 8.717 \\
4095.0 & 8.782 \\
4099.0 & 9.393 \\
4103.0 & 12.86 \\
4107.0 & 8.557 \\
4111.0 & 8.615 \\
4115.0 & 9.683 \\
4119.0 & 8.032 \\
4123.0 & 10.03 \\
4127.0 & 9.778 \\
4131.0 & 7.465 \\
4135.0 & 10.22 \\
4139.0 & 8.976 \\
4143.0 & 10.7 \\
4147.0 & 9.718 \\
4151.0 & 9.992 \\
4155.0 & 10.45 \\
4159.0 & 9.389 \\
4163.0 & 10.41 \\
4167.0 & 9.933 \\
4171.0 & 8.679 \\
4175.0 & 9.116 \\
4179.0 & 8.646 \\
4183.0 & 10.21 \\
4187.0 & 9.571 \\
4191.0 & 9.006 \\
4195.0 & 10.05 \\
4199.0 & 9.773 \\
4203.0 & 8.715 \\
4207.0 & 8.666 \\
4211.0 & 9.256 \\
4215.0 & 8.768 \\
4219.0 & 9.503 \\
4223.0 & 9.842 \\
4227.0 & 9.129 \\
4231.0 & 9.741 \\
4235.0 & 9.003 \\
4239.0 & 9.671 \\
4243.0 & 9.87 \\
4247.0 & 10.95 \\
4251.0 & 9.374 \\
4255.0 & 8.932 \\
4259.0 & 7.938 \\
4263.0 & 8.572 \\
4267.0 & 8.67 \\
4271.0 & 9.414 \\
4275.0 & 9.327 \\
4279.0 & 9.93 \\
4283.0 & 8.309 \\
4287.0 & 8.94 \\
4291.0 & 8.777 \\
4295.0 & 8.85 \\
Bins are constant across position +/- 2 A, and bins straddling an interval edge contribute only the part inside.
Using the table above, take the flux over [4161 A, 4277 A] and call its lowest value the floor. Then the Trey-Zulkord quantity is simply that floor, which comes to 7.938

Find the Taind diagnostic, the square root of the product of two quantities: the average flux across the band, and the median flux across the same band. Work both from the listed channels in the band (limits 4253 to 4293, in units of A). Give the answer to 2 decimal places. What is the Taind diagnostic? 8.87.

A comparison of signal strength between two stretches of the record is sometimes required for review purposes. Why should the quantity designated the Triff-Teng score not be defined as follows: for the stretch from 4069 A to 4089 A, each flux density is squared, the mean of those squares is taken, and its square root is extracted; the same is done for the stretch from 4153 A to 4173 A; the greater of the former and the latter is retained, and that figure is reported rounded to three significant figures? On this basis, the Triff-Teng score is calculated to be 9.85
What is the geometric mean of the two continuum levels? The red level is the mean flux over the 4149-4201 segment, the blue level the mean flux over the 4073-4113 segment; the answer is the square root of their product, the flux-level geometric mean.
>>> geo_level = 9.61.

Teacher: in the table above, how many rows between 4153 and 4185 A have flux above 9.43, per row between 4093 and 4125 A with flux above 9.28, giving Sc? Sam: 1.0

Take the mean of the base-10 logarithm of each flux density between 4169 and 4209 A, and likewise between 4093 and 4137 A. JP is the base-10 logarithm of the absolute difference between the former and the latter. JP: -2.41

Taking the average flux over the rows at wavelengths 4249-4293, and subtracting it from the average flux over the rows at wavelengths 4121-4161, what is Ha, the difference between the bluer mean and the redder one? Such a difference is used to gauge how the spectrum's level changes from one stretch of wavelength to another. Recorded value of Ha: 0.7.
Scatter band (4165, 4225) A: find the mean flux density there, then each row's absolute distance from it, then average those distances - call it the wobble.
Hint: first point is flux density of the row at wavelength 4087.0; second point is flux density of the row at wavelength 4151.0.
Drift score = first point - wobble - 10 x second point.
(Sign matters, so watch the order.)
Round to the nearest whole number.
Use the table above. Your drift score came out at -90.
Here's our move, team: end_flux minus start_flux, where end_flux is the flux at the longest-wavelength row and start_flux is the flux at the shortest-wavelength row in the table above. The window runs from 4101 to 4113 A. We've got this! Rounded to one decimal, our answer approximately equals -4.2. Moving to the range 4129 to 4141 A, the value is 1.5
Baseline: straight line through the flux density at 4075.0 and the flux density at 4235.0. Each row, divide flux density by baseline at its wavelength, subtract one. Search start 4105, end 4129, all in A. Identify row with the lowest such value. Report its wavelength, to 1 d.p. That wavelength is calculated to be 4119.0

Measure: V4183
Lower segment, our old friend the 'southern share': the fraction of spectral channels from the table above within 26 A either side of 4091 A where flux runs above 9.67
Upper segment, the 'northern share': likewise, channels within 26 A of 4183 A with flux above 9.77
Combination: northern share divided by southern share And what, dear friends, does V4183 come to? 0.83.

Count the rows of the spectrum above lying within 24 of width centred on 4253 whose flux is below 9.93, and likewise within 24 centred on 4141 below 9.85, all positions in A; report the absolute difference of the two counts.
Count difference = 2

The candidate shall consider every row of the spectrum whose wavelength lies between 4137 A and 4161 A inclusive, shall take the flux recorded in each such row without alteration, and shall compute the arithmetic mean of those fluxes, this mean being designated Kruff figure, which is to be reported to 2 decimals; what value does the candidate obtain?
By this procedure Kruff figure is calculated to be 9.87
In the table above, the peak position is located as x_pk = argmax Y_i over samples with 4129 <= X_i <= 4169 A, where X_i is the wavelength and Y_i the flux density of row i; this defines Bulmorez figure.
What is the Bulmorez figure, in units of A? 4143.0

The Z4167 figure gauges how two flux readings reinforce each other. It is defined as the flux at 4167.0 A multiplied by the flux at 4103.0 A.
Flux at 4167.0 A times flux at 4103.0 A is 128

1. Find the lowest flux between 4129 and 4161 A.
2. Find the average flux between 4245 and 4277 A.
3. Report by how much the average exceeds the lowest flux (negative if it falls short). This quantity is 1.68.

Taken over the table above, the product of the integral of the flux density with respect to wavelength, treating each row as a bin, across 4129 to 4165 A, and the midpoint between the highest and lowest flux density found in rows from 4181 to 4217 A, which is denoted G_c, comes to 3297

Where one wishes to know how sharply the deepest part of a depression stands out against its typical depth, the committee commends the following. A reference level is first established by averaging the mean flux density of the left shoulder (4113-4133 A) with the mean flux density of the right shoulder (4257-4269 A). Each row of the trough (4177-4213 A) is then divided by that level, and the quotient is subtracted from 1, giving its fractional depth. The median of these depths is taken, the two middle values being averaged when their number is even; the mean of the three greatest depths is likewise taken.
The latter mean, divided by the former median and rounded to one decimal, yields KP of 0.0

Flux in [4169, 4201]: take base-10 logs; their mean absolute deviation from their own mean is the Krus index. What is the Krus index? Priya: 0.024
